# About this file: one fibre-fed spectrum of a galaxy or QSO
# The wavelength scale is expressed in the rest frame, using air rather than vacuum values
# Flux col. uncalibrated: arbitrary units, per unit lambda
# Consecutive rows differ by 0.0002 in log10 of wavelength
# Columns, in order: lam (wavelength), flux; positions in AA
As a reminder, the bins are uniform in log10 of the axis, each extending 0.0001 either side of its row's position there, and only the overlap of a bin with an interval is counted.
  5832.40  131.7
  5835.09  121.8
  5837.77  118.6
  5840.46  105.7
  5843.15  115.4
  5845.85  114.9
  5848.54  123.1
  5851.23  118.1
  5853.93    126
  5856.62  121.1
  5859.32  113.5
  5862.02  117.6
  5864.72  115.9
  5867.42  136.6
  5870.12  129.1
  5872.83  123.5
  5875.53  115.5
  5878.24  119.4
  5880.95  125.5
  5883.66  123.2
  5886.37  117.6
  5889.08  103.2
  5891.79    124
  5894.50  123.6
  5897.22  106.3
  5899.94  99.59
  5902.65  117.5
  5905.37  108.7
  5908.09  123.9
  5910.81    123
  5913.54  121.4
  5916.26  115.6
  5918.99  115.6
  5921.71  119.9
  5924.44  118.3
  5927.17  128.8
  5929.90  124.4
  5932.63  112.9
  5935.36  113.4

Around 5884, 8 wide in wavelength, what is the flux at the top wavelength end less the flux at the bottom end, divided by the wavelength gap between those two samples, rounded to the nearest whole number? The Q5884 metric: -1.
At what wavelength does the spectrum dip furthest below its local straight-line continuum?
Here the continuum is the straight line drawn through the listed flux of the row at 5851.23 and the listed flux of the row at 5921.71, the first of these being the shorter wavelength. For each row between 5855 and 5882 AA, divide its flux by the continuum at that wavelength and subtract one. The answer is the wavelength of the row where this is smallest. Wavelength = 5859.32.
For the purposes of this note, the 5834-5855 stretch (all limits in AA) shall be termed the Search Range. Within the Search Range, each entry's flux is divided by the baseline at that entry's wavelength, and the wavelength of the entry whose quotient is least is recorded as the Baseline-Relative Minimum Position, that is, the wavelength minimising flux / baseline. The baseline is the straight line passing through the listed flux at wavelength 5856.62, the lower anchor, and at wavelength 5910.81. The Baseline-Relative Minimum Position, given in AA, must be 5840.46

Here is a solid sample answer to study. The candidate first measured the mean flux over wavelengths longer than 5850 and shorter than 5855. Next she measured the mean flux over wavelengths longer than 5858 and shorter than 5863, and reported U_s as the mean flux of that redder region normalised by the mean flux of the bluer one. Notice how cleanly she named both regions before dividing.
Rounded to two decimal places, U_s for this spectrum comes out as 0.95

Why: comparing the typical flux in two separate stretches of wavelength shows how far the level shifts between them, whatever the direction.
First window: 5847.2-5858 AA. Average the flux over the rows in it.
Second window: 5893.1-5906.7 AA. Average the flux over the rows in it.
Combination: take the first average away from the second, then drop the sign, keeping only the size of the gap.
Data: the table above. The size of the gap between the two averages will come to 11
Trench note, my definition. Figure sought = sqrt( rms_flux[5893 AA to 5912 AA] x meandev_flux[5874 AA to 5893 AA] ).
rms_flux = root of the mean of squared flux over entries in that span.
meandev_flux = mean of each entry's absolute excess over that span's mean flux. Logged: 25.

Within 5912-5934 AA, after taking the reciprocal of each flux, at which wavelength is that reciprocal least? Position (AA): 5927.17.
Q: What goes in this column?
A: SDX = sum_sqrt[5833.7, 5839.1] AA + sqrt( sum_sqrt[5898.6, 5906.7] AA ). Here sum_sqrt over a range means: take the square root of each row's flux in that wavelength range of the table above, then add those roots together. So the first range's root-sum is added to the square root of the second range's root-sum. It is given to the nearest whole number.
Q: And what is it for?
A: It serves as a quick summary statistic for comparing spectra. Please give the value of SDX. 28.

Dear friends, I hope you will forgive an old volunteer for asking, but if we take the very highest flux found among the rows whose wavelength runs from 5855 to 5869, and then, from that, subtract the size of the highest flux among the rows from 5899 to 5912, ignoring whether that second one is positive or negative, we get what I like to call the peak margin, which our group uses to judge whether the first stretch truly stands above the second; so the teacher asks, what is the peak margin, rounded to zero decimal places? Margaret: 13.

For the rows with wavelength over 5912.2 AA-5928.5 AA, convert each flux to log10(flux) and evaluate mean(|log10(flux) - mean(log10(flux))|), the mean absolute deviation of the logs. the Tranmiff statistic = 0.012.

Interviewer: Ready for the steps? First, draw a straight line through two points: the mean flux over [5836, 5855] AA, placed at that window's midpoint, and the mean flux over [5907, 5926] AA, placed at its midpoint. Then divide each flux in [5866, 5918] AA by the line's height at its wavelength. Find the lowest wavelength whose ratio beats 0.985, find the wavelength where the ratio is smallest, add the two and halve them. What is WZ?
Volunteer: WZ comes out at 5883.7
